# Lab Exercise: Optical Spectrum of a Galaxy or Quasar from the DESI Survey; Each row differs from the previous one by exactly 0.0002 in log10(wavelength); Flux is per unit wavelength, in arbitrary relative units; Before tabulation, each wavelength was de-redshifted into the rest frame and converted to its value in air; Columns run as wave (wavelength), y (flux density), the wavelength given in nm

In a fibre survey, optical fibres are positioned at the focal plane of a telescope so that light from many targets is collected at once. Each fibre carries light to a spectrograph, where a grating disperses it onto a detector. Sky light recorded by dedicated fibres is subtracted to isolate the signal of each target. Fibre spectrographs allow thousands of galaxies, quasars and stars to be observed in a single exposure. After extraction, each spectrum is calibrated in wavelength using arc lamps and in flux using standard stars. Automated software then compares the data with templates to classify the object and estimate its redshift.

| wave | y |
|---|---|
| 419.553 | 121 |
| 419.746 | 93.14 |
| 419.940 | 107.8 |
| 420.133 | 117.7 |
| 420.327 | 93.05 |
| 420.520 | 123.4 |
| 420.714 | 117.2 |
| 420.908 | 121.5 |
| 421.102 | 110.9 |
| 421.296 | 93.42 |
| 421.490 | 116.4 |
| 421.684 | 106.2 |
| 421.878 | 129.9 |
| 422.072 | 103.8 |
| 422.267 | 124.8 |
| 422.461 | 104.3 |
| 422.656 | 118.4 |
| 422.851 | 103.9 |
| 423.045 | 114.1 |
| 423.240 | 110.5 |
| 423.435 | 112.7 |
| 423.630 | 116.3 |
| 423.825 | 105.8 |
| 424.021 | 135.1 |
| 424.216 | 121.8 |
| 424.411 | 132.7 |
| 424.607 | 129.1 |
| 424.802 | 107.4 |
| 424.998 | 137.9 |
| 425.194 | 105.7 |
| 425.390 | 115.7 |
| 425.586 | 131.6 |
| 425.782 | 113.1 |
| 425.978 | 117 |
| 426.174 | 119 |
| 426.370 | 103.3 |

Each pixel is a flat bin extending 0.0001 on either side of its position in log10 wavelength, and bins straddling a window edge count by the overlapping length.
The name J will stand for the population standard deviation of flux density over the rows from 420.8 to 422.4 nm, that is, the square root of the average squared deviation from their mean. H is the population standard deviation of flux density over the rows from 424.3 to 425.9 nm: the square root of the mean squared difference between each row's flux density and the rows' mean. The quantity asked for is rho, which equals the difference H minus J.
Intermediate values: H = 11.8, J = 11.3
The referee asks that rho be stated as 0.4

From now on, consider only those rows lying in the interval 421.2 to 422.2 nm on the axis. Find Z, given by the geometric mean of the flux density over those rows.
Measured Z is 109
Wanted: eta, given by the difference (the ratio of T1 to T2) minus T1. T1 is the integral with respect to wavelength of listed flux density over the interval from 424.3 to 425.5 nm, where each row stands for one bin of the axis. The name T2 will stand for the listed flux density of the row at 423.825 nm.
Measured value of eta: -144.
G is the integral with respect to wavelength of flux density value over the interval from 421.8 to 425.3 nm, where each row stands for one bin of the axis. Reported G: 411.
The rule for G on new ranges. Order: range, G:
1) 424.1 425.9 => 219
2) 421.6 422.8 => 137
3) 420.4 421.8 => 158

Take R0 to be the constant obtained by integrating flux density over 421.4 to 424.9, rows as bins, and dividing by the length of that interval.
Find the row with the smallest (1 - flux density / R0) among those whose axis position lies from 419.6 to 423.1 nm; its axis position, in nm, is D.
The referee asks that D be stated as 421.878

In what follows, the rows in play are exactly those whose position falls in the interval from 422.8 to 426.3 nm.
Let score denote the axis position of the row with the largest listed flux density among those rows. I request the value 424.998 nm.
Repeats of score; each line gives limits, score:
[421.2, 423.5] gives 421.878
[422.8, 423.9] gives 423.630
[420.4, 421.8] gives 420.520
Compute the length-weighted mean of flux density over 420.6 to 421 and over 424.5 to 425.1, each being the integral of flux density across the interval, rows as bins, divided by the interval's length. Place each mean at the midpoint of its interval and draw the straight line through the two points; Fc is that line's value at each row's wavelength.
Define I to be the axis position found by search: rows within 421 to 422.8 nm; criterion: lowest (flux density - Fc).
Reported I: 421.296 nm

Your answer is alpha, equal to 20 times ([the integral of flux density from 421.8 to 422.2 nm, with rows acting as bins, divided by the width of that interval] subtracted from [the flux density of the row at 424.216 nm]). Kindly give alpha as 101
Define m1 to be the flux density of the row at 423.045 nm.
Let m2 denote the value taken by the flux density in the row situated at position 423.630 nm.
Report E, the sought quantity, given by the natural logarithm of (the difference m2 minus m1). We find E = 0.79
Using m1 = 114.1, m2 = 116.3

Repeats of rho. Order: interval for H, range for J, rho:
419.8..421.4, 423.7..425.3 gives -1.8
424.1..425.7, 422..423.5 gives 4.2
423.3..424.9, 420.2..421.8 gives -0.5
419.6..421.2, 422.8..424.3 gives 1.9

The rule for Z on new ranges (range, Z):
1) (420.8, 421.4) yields 108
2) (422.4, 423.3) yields 110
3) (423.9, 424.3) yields 128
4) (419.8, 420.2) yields 113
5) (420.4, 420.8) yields 120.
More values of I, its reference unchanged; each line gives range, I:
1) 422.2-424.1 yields 422.851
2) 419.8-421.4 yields 421.296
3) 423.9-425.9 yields 425.194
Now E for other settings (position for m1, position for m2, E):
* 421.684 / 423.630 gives 2.31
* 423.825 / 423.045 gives 2.12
